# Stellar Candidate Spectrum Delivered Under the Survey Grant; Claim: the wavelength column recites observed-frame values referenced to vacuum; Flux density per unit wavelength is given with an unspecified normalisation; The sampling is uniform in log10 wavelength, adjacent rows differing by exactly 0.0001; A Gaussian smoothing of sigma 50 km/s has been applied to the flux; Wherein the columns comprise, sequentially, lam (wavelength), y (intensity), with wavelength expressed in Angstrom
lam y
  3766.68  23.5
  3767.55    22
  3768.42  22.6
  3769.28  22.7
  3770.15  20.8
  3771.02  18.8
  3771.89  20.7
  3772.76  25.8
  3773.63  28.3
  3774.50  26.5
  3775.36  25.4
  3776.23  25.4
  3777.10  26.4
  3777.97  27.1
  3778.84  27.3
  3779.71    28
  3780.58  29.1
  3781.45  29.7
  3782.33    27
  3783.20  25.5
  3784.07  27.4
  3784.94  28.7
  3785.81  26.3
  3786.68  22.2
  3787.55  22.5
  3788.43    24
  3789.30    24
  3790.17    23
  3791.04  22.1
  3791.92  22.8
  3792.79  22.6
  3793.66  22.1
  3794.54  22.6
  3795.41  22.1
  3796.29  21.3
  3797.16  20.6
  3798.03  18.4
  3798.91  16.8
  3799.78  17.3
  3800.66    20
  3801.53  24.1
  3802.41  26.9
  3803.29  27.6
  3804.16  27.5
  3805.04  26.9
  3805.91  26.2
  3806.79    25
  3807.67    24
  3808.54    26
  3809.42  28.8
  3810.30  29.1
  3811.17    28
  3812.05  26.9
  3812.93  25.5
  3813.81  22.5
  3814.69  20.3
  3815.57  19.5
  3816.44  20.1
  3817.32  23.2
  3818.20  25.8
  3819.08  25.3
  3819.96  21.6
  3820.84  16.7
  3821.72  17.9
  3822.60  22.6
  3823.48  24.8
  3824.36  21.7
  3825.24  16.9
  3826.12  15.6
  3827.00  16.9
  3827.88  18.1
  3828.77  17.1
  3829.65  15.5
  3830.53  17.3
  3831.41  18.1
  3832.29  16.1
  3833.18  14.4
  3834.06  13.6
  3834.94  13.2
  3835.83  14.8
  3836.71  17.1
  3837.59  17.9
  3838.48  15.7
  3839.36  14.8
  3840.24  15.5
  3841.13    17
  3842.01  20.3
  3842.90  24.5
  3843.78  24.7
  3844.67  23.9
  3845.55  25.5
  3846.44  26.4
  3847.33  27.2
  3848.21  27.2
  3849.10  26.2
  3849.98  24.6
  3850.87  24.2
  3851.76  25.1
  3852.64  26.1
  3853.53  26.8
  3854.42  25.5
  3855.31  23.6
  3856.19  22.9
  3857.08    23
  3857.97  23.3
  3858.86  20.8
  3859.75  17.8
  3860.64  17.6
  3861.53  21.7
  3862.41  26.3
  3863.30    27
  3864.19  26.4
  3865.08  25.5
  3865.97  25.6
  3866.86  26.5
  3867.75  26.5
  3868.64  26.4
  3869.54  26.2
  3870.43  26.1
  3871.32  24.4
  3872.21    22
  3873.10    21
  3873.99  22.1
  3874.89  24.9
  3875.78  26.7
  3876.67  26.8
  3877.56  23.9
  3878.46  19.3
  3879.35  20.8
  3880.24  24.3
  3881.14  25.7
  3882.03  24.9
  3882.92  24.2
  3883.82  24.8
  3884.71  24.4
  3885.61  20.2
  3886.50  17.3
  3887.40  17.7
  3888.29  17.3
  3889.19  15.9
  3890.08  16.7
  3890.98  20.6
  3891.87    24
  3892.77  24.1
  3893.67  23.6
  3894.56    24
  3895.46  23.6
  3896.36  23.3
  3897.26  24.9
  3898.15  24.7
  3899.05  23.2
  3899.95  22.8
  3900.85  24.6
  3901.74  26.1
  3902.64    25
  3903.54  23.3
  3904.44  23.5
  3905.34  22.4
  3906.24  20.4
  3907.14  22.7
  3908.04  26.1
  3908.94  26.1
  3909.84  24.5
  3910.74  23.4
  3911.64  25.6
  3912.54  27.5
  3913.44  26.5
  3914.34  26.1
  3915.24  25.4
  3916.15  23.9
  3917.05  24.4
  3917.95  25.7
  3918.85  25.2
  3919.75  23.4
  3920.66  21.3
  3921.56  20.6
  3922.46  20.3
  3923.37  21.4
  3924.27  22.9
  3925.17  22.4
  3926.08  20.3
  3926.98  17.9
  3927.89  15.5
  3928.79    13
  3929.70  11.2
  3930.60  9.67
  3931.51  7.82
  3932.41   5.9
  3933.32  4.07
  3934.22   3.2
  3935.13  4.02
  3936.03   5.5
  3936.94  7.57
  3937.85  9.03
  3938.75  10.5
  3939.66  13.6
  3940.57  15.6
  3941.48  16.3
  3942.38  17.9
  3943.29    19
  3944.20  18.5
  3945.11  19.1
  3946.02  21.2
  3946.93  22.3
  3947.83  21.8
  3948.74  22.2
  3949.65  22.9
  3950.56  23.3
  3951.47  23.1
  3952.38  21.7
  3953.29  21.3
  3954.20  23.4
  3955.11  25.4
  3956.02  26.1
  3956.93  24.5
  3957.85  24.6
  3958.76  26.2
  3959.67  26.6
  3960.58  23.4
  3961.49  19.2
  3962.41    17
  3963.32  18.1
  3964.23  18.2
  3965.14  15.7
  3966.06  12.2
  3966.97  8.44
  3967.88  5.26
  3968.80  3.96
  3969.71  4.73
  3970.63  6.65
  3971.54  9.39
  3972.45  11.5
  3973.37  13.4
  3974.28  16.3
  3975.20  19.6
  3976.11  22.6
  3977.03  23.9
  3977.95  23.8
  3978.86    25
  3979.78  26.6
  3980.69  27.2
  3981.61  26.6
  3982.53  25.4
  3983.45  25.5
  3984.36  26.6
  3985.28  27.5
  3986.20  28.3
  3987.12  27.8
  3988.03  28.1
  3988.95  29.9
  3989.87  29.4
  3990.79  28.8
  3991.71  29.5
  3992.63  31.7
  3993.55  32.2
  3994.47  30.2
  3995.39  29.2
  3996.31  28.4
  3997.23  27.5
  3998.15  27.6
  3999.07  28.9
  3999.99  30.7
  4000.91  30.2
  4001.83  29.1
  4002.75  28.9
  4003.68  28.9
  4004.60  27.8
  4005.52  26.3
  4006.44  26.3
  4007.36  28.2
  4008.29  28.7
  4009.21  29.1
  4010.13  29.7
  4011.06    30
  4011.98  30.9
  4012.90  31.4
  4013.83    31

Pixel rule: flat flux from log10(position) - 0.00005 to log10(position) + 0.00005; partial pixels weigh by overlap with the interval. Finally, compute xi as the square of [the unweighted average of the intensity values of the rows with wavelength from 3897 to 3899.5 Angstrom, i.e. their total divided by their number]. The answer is 589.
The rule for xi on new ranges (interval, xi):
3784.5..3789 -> 612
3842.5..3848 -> 643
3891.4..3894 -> 571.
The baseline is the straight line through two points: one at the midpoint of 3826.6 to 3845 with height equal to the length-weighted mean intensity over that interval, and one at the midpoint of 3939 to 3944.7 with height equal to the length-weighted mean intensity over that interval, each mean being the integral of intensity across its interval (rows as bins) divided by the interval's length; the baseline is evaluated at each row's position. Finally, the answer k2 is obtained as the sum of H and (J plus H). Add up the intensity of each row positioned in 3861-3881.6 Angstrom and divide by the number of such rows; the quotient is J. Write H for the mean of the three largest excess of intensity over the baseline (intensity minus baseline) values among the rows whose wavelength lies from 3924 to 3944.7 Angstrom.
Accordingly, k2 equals 34.9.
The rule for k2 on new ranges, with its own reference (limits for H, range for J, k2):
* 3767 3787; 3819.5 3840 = 40.0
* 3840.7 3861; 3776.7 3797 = 44.5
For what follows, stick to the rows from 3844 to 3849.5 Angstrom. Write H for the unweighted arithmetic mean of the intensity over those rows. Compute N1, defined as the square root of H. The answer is 5.1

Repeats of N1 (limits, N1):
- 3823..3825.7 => 4.6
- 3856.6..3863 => 4.6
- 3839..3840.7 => 3.9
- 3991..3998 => 5.5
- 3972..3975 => 3.7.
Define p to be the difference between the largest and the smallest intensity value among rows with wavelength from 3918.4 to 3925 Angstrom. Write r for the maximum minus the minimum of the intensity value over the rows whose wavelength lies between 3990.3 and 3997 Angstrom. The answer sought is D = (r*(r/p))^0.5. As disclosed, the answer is 1.7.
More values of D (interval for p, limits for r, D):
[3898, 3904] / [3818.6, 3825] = 4.7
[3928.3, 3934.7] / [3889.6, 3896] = 2.4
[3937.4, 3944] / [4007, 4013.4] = 1.0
